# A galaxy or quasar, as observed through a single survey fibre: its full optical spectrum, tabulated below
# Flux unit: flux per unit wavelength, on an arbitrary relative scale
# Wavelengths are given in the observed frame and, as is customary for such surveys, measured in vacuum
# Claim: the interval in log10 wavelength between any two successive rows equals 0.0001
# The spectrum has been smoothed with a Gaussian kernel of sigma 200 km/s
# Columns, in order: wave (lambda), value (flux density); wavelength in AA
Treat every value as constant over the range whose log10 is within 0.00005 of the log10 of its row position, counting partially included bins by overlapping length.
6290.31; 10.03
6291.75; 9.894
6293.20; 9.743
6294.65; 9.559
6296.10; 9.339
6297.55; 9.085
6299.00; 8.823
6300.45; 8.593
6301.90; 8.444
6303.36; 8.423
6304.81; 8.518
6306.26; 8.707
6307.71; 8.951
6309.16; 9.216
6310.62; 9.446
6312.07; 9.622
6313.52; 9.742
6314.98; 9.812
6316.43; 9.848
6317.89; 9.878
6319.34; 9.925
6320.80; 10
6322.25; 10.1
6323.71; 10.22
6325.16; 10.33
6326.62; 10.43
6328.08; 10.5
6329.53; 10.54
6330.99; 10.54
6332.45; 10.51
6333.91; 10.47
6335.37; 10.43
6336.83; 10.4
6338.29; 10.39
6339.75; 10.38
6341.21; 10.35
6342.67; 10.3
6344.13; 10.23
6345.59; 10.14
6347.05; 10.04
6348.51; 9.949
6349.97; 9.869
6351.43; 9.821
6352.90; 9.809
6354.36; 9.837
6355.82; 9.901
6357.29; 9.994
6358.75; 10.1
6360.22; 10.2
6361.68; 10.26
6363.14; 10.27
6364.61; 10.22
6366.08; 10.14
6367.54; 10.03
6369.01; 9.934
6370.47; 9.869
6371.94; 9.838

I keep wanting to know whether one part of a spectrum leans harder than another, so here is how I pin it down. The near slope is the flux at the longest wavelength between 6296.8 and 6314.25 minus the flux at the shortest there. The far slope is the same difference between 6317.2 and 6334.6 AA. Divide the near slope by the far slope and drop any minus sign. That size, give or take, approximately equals 1.1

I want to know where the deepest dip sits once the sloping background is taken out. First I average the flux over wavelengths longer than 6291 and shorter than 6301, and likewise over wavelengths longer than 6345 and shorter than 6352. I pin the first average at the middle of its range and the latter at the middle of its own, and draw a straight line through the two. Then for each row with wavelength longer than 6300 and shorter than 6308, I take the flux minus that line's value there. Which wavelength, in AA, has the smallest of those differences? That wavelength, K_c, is 6303.36 AA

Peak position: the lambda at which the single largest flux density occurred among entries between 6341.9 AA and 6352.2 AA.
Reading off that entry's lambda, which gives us 6342.67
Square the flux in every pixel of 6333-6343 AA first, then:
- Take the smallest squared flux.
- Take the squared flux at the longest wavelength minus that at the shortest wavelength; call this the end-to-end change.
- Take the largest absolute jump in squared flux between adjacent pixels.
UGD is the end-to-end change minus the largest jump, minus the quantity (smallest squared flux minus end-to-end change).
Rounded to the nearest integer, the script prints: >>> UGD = -114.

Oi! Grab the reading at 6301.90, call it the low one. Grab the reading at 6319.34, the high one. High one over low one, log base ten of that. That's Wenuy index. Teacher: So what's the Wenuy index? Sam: 0.07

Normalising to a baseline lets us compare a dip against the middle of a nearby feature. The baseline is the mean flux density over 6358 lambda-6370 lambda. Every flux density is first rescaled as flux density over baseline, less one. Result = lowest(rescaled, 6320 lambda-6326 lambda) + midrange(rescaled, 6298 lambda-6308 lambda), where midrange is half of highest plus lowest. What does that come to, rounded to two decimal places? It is -0.16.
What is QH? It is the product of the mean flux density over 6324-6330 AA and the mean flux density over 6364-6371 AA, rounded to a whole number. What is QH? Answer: 105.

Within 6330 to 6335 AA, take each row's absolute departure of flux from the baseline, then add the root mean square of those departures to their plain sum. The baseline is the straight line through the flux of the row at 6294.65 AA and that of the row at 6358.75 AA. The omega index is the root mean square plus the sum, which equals 2.5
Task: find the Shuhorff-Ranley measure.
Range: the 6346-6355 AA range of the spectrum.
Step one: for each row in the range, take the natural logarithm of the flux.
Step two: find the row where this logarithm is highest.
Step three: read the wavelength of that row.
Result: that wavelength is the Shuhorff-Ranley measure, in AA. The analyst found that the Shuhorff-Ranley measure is 6347.05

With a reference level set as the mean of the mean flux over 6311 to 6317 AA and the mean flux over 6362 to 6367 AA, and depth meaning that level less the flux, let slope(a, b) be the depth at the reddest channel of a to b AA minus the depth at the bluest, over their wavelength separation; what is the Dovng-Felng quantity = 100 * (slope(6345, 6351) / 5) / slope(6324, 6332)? -34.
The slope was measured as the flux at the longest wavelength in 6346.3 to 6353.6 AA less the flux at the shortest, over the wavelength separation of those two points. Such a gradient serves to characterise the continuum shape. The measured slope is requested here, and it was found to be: -0.039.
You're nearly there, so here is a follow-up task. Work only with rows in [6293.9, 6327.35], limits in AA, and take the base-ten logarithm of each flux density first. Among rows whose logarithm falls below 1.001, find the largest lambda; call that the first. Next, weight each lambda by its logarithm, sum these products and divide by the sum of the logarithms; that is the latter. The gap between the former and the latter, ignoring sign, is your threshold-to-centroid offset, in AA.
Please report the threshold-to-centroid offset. 9.9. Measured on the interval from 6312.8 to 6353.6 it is 19.7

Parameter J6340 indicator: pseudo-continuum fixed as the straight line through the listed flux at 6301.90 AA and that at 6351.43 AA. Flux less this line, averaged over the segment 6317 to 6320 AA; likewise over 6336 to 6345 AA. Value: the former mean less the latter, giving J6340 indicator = 0.2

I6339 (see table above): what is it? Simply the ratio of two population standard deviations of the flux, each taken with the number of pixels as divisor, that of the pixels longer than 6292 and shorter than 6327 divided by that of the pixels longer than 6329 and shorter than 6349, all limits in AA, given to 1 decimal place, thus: 3.5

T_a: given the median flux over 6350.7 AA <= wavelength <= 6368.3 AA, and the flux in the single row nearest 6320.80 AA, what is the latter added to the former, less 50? -29.9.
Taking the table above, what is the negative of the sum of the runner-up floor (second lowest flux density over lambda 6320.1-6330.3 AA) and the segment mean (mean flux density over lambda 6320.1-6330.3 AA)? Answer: -20.4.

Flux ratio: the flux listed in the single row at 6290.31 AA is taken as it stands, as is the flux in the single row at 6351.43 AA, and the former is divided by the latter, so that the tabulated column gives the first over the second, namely 1.02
